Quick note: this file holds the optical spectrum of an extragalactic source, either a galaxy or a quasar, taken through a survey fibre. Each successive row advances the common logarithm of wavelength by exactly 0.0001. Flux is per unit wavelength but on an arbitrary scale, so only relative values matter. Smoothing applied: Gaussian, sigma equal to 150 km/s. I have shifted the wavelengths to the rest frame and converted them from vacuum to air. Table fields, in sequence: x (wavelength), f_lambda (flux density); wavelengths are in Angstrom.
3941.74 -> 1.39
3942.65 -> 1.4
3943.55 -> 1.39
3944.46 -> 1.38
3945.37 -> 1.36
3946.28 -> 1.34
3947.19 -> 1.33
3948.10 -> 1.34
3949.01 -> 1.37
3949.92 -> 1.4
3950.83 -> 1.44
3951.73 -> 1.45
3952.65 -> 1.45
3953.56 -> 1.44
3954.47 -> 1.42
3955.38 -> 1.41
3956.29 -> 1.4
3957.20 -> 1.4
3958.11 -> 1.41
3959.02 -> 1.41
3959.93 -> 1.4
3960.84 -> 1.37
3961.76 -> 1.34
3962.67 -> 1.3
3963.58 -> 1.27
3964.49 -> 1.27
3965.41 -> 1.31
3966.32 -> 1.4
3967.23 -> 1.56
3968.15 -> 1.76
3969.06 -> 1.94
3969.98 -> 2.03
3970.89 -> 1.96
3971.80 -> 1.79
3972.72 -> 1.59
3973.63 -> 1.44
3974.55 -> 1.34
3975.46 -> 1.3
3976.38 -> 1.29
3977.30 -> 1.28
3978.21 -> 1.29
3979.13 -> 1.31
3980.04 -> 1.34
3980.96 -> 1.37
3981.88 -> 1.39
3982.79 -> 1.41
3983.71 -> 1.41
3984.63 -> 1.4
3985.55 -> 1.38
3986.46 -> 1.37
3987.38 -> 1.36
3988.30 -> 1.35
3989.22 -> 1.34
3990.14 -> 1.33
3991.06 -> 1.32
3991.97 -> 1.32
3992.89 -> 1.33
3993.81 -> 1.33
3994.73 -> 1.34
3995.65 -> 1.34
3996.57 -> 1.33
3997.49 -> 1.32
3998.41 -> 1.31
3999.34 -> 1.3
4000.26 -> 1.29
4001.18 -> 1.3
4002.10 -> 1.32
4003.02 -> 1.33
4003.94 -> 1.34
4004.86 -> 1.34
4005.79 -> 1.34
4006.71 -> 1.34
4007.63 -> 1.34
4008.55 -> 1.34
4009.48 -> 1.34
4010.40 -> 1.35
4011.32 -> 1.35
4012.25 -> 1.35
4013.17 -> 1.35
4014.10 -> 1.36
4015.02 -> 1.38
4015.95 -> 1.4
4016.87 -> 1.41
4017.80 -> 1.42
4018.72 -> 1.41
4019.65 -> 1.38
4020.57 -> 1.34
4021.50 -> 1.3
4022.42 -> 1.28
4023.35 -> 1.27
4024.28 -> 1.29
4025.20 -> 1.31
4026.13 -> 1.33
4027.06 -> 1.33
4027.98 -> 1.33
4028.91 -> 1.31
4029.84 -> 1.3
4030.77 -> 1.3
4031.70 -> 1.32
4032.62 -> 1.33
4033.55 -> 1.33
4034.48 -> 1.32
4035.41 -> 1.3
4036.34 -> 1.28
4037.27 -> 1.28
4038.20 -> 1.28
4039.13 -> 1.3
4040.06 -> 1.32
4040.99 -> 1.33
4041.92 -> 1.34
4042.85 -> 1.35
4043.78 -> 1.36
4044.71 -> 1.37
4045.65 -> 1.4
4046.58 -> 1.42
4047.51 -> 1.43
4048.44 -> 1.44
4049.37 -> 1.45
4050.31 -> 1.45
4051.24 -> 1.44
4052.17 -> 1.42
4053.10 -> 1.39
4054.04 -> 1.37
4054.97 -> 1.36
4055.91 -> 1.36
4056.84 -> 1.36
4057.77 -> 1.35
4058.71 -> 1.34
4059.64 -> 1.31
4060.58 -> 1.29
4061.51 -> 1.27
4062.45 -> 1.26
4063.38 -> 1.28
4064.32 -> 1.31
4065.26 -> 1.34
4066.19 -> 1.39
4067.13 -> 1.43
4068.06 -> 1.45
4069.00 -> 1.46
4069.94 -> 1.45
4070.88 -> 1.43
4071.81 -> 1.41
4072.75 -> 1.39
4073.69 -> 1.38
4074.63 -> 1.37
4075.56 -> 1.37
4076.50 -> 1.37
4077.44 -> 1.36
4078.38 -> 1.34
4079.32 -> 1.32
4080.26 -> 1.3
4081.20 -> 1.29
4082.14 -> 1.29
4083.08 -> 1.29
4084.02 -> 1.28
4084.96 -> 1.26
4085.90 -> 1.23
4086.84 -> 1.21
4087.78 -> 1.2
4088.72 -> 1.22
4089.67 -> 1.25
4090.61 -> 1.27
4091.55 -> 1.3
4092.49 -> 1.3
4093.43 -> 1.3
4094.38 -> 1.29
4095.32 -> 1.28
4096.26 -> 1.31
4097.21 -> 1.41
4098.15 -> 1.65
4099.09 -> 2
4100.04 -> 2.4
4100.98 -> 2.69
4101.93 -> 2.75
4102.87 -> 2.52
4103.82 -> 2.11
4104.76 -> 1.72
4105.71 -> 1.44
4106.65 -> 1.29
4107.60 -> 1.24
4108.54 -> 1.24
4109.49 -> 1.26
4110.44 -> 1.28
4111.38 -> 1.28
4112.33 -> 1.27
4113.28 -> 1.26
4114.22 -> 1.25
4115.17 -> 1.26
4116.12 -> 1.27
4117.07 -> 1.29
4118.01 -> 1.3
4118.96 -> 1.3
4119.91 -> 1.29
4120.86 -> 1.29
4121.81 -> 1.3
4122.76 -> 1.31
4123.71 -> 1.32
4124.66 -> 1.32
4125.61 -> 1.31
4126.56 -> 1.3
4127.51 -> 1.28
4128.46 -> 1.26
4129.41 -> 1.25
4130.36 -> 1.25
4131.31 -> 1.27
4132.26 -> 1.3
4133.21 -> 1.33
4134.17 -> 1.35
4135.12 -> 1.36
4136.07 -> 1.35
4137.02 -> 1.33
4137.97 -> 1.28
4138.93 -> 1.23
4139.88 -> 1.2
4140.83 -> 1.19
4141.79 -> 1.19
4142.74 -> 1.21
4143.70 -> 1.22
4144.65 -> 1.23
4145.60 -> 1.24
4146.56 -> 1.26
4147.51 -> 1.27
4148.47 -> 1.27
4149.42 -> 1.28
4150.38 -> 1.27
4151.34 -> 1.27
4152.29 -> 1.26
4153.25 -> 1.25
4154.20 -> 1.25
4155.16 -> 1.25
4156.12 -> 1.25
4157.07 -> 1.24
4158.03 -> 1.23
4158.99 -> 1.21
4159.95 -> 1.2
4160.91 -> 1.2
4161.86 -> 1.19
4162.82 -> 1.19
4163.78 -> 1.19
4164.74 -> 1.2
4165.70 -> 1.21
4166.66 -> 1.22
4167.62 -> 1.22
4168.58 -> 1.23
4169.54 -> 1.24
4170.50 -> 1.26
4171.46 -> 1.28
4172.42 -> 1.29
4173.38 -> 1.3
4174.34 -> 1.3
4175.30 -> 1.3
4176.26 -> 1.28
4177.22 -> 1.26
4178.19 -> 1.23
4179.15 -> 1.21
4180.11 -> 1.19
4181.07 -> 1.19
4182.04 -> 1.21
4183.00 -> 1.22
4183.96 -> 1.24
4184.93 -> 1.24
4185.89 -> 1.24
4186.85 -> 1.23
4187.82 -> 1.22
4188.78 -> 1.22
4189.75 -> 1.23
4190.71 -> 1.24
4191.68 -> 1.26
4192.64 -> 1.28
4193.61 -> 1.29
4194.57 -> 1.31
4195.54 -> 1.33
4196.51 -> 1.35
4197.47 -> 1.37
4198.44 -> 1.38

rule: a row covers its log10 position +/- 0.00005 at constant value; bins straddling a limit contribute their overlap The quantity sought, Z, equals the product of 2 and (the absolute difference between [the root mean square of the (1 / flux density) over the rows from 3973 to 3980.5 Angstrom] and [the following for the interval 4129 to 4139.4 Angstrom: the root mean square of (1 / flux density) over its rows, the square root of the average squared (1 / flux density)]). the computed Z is 0.03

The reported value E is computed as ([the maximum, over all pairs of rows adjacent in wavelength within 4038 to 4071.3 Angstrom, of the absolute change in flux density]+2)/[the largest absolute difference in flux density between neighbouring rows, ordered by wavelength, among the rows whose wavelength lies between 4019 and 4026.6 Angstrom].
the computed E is 51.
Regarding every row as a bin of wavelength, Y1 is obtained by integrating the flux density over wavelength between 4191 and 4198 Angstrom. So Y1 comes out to 9.17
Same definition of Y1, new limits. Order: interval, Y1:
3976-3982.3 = 8.34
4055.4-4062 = 8.74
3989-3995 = 7.98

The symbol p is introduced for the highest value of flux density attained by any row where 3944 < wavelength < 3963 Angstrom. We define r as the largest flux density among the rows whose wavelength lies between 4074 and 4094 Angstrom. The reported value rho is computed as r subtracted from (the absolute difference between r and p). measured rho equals -1.29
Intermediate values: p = 1.45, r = 1.37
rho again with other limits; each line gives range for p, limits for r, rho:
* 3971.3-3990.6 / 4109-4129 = -0.85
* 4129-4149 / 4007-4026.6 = -1.36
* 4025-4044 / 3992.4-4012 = -1.34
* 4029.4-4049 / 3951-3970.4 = -1.44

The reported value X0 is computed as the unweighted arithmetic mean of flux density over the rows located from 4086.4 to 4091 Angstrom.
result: 1.23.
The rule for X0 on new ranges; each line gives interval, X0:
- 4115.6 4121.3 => 1.29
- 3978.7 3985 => 1.38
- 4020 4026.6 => 1.30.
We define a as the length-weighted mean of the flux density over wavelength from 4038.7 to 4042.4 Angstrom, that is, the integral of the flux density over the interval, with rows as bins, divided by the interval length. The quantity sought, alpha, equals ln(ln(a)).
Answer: -1.3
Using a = 1.32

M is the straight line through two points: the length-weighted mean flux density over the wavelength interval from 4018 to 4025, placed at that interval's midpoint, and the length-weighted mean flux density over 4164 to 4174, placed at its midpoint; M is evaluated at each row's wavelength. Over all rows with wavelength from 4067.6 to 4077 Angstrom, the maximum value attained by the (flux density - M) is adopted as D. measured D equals 0.16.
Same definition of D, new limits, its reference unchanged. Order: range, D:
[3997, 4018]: 0.09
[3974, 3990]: 0.06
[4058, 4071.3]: 0.16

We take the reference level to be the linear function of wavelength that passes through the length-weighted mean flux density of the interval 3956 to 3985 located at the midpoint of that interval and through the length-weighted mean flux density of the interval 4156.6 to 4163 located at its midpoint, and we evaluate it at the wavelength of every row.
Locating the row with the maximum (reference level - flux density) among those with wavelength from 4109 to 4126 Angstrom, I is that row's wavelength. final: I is 4114.22 Angstrom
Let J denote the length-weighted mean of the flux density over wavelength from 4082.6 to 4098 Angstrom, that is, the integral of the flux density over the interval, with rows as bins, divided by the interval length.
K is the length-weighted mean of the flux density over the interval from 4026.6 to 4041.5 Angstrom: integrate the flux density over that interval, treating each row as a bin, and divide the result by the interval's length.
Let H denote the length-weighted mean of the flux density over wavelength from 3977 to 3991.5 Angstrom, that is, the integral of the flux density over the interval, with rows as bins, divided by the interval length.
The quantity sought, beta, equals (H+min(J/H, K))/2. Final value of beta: 1.15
